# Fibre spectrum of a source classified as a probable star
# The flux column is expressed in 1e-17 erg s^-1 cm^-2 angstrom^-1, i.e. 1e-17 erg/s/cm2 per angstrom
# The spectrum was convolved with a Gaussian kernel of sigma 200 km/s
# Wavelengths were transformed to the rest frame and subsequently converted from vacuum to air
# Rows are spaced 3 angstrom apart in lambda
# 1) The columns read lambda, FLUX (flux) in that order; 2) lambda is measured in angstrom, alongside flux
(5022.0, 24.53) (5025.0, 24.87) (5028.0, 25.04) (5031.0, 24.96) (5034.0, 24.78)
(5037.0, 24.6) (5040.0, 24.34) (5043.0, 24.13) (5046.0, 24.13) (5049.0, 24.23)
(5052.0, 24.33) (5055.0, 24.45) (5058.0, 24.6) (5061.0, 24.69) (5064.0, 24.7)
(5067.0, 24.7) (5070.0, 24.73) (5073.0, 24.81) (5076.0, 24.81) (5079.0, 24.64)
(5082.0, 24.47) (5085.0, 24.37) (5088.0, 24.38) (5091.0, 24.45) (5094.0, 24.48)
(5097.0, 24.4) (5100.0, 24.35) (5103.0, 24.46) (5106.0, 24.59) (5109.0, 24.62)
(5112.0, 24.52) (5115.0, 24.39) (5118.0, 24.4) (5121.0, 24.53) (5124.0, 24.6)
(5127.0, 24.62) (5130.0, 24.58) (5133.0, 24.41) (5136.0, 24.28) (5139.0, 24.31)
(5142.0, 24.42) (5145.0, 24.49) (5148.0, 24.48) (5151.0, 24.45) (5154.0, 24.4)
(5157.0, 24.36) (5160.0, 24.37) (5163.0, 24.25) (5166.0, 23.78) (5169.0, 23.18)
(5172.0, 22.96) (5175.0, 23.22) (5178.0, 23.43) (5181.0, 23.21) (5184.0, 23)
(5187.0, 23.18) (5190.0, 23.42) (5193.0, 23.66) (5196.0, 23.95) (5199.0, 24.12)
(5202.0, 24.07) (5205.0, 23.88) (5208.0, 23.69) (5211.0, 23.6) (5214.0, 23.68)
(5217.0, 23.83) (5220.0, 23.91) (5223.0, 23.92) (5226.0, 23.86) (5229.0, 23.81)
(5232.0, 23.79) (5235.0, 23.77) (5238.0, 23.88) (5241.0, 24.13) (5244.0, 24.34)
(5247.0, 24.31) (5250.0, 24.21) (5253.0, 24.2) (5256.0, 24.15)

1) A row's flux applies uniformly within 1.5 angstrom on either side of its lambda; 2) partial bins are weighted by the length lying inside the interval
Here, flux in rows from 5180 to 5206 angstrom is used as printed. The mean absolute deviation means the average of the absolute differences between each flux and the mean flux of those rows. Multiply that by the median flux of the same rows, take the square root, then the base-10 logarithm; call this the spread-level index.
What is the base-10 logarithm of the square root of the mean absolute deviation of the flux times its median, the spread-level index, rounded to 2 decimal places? 0.47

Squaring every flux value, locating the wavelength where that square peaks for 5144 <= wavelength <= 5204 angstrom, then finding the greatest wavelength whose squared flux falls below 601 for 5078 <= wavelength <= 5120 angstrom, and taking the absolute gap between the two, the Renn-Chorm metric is 27 angstrom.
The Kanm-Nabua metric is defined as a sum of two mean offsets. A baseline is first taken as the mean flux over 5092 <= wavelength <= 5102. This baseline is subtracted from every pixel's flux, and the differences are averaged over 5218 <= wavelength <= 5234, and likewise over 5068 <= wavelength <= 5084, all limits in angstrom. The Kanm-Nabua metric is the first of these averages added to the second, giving -0.3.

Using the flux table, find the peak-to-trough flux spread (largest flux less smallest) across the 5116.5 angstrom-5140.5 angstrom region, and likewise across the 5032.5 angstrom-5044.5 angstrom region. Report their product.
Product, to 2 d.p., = 0.22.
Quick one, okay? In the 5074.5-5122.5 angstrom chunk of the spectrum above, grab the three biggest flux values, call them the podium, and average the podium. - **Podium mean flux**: 24.7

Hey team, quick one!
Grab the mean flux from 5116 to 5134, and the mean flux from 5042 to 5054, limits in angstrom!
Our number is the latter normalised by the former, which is 0.99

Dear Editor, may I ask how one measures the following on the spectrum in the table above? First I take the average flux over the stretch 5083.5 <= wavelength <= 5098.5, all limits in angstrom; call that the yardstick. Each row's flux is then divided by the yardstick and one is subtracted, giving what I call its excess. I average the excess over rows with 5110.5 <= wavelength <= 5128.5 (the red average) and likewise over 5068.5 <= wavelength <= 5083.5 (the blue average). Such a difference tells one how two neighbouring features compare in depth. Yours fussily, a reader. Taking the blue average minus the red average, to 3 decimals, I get 0.007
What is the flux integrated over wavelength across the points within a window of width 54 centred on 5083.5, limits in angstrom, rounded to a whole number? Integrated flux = 1327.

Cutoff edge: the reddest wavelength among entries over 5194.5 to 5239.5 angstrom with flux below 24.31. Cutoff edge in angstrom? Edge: 5238.0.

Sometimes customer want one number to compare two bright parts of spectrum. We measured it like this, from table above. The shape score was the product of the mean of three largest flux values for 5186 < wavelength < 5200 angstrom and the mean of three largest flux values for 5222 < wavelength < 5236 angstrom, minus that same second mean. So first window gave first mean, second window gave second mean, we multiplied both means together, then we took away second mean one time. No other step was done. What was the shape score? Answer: 547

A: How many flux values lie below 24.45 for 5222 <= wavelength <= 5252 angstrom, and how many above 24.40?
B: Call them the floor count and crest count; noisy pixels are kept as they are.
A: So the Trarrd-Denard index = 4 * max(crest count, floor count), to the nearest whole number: 40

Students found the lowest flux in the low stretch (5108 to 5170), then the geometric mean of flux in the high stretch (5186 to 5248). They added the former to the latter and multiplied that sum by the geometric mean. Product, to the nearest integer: 1121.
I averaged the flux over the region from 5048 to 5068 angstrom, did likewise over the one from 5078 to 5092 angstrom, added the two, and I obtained 49.0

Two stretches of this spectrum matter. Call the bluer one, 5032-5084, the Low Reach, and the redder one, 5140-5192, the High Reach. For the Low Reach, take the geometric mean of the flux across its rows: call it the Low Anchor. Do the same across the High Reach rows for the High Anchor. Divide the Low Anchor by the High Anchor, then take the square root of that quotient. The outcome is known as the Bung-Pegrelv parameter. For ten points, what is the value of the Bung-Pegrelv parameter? 1.02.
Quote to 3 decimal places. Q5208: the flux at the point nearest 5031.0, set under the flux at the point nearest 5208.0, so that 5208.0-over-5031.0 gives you 0.949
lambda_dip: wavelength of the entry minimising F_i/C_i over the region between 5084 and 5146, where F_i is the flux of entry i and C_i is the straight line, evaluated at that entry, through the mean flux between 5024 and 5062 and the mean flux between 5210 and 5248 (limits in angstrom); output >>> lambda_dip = 5085.0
